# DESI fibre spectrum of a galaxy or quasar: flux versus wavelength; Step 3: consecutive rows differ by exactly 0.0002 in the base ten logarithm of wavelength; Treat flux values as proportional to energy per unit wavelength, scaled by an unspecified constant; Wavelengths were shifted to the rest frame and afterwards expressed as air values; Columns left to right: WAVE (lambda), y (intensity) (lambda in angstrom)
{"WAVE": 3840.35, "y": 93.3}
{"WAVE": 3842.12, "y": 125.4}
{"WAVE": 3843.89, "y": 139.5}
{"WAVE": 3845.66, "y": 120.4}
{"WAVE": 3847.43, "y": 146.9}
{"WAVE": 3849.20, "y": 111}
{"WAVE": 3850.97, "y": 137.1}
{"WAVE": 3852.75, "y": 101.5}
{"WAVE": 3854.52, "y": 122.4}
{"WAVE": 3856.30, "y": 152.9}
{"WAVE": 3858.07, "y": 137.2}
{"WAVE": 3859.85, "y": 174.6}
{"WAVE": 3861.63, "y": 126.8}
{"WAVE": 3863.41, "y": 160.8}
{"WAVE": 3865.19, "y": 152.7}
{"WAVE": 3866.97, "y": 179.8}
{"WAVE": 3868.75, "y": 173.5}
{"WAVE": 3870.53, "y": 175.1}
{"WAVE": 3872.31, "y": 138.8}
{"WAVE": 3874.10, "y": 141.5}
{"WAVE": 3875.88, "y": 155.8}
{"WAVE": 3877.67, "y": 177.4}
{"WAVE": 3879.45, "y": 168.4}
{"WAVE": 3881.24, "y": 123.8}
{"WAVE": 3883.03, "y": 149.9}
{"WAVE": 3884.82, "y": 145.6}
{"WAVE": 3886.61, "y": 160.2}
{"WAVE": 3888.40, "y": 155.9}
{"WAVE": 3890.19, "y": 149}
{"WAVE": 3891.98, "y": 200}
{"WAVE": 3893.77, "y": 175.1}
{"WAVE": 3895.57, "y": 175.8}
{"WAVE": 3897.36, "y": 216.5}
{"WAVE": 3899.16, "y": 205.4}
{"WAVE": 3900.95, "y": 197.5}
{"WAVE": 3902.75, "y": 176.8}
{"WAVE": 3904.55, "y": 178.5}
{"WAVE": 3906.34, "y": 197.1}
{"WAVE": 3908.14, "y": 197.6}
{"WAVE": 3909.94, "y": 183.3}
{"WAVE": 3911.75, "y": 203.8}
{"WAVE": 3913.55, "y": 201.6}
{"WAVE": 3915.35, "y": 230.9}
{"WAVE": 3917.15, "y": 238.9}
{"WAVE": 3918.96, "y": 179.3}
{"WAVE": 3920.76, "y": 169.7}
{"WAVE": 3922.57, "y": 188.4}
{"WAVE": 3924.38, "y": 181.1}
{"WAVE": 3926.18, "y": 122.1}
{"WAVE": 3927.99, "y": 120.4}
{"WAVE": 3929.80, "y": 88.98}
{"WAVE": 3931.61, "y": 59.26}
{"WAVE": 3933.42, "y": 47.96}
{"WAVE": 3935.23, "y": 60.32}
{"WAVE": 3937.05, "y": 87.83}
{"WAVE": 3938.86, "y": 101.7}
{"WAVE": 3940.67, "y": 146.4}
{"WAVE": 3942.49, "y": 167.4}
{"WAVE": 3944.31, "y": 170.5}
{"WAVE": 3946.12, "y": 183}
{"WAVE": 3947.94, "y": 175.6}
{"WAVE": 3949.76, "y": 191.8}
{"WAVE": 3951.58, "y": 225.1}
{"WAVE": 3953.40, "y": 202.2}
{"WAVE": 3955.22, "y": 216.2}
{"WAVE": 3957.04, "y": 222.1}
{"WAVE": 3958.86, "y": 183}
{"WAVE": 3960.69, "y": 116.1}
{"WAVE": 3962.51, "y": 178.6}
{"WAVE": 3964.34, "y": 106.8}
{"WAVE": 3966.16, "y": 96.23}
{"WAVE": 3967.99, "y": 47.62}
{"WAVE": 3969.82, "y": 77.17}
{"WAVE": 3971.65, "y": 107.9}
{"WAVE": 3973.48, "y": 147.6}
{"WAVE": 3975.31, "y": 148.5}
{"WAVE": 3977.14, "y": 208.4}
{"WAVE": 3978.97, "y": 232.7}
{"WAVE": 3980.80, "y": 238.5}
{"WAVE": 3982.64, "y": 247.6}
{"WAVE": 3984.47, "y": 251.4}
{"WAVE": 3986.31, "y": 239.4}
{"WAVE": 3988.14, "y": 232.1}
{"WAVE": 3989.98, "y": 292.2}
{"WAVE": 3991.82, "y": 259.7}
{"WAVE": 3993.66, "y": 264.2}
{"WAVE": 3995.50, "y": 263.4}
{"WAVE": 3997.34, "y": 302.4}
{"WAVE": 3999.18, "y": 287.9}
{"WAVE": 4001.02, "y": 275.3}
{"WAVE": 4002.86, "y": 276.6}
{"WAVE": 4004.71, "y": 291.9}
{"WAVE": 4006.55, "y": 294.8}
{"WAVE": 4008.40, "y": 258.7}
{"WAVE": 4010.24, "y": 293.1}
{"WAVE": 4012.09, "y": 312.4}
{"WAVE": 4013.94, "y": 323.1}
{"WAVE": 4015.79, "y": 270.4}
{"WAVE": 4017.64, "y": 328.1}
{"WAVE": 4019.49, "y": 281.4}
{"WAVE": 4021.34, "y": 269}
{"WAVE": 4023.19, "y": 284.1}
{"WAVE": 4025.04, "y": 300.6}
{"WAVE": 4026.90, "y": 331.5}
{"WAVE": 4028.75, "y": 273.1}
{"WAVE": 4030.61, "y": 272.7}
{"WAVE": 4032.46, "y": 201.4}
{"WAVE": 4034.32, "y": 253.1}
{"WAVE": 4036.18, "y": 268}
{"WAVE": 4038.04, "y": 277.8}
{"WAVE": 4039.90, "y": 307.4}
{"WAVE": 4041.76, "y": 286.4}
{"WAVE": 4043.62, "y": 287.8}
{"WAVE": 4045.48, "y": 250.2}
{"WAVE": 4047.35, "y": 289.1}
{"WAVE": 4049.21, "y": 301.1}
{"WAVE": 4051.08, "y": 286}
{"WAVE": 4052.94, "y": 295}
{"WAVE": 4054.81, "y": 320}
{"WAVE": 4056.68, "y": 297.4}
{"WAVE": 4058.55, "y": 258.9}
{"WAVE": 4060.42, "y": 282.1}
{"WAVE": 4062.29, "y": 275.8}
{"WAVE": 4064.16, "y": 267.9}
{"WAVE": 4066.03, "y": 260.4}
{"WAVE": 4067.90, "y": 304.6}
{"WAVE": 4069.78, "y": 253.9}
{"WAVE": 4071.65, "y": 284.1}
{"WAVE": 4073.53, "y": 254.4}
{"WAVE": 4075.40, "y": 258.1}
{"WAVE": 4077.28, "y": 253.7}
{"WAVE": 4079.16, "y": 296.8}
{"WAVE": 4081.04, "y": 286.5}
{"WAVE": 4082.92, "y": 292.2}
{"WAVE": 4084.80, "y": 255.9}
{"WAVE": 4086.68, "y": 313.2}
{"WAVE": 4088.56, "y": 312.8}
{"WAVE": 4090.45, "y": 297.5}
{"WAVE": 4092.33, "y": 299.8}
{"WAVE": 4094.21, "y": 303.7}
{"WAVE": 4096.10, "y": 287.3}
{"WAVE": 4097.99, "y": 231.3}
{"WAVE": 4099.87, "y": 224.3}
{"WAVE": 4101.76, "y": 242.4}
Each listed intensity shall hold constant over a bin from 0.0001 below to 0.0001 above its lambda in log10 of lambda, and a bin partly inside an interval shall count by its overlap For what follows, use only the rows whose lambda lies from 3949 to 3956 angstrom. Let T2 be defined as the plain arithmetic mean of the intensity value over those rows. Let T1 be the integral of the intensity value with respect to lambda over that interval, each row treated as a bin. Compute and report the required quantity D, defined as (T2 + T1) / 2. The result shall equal 836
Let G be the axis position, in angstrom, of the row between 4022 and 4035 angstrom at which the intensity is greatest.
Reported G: 4026.90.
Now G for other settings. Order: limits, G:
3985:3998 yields 3997.34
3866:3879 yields 3866.97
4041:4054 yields 4049.21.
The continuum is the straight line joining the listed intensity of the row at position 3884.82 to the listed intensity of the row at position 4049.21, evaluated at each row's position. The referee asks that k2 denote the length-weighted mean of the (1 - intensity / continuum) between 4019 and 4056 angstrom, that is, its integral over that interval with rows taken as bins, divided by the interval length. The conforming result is 0.03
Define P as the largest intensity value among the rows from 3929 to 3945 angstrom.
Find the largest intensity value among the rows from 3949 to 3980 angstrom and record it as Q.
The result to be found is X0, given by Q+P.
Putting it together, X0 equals 403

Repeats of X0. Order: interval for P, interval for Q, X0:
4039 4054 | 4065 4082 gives 612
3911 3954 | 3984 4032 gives 570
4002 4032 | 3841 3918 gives 570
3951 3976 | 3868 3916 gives 456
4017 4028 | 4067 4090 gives 645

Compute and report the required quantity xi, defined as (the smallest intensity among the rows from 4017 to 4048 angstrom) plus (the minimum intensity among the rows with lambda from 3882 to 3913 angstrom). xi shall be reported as 347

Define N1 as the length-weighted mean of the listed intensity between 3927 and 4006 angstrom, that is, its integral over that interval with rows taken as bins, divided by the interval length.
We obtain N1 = 183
